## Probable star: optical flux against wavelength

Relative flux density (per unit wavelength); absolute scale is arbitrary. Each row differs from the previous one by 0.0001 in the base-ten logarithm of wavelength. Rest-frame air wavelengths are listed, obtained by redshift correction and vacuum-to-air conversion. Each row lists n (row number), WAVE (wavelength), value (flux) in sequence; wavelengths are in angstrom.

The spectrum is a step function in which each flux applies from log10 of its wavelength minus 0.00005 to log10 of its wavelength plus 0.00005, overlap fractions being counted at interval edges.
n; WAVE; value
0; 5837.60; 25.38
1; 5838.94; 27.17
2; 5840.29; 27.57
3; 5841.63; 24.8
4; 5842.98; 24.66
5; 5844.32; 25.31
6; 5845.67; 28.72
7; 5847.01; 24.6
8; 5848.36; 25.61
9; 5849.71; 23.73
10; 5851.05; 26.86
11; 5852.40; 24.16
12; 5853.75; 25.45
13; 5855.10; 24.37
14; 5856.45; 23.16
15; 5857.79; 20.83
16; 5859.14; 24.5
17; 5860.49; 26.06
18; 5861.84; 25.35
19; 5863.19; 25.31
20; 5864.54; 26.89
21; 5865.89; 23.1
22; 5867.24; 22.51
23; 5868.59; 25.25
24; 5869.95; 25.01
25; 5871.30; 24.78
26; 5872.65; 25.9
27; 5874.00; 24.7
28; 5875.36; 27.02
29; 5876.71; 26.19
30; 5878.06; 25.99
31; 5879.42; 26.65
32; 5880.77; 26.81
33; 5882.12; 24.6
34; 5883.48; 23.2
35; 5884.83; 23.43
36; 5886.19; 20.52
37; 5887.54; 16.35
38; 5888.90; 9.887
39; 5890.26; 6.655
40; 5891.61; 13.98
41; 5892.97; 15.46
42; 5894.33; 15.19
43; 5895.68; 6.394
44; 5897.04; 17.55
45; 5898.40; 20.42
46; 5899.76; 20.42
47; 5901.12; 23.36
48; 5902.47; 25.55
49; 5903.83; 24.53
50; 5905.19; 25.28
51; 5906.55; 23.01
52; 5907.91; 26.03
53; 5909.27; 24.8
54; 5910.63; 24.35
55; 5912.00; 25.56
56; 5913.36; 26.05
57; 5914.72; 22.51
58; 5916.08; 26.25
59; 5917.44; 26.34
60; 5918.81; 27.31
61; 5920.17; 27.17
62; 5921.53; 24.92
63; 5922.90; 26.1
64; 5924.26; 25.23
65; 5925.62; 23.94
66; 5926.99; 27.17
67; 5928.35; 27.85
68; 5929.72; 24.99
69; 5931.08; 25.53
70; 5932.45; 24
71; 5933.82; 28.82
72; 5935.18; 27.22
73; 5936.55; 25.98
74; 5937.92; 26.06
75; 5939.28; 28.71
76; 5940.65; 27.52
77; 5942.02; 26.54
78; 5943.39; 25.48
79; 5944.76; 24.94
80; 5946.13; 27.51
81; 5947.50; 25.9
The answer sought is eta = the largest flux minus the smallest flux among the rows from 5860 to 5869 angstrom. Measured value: 4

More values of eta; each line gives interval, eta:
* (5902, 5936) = 6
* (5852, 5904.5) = 21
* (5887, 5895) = 10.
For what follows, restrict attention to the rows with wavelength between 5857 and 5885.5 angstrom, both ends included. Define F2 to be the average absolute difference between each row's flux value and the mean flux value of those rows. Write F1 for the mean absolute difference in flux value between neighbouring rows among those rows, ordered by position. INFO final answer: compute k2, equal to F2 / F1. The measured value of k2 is 1.0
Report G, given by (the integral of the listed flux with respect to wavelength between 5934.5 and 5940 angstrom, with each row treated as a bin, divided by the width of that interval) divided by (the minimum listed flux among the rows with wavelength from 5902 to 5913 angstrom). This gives 1.17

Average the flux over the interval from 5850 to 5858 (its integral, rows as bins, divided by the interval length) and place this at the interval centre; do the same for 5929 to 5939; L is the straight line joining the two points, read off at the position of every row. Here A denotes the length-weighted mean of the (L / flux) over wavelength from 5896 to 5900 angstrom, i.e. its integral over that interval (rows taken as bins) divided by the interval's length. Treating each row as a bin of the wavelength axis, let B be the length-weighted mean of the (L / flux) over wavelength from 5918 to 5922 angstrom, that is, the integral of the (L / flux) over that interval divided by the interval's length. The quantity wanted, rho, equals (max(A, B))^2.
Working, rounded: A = 1.55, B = 0.98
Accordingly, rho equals 2.4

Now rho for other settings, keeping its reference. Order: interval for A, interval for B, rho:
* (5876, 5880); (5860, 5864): 0.9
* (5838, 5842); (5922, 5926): 1.1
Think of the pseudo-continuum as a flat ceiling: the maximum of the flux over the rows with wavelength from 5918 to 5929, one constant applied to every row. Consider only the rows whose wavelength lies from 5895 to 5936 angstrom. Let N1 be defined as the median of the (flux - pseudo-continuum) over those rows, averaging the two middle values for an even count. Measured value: -2.6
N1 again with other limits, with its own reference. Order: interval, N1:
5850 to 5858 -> -3.6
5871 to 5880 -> -1.9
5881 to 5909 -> -7.4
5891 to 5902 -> -11.3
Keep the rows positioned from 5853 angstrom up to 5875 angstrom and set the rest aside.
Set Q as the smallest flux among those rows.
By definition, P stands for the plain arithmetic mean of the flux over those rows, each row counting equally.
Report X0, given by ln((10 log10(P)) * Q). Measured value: 5.67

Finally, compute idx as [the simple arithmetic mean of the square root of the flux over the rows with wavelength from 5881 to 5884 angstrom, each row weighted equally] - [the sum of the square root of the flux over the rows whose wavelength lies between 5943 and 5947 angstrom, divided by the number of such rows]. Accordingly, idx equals -0.21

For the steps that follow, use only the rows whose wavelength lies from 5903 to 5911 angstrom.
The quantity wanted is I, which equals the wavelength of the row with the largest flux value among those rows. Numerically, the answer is 5907.91 angstrom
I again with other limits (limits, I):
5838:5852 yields 5845.67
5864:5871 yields 5864.54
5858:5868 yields 5864.54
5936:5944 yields 5939.28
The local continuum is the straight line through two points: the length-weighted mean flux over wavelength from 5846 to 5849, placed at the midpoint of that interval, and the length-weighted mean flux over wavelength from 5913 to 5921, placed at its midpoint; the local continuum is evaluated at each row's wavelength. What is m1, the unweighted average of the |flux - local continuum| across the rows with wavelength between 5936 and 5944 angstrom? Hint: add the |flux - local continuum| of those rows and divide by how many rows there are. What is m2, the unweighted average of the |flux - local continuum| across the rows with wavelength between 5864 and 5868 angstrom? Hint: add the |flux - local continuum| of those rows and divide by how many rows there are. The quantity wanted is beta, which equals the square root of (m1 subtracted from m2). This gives 1.2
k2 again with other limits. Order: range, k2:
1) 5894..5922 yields 1.4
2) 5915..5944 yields 0.7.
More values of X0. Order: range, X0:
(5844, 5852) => 5.81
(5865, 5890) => 4.91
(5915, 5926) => 5.82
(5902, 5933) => 5.76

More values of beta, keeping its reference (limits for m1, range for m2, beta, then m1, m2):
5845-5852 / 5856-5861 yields 0.8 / 1.46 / 2.2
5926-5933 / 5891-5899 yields 3.1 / 1.31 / 11.0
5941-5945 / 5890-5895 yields 3.5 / 0.74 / 13.0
